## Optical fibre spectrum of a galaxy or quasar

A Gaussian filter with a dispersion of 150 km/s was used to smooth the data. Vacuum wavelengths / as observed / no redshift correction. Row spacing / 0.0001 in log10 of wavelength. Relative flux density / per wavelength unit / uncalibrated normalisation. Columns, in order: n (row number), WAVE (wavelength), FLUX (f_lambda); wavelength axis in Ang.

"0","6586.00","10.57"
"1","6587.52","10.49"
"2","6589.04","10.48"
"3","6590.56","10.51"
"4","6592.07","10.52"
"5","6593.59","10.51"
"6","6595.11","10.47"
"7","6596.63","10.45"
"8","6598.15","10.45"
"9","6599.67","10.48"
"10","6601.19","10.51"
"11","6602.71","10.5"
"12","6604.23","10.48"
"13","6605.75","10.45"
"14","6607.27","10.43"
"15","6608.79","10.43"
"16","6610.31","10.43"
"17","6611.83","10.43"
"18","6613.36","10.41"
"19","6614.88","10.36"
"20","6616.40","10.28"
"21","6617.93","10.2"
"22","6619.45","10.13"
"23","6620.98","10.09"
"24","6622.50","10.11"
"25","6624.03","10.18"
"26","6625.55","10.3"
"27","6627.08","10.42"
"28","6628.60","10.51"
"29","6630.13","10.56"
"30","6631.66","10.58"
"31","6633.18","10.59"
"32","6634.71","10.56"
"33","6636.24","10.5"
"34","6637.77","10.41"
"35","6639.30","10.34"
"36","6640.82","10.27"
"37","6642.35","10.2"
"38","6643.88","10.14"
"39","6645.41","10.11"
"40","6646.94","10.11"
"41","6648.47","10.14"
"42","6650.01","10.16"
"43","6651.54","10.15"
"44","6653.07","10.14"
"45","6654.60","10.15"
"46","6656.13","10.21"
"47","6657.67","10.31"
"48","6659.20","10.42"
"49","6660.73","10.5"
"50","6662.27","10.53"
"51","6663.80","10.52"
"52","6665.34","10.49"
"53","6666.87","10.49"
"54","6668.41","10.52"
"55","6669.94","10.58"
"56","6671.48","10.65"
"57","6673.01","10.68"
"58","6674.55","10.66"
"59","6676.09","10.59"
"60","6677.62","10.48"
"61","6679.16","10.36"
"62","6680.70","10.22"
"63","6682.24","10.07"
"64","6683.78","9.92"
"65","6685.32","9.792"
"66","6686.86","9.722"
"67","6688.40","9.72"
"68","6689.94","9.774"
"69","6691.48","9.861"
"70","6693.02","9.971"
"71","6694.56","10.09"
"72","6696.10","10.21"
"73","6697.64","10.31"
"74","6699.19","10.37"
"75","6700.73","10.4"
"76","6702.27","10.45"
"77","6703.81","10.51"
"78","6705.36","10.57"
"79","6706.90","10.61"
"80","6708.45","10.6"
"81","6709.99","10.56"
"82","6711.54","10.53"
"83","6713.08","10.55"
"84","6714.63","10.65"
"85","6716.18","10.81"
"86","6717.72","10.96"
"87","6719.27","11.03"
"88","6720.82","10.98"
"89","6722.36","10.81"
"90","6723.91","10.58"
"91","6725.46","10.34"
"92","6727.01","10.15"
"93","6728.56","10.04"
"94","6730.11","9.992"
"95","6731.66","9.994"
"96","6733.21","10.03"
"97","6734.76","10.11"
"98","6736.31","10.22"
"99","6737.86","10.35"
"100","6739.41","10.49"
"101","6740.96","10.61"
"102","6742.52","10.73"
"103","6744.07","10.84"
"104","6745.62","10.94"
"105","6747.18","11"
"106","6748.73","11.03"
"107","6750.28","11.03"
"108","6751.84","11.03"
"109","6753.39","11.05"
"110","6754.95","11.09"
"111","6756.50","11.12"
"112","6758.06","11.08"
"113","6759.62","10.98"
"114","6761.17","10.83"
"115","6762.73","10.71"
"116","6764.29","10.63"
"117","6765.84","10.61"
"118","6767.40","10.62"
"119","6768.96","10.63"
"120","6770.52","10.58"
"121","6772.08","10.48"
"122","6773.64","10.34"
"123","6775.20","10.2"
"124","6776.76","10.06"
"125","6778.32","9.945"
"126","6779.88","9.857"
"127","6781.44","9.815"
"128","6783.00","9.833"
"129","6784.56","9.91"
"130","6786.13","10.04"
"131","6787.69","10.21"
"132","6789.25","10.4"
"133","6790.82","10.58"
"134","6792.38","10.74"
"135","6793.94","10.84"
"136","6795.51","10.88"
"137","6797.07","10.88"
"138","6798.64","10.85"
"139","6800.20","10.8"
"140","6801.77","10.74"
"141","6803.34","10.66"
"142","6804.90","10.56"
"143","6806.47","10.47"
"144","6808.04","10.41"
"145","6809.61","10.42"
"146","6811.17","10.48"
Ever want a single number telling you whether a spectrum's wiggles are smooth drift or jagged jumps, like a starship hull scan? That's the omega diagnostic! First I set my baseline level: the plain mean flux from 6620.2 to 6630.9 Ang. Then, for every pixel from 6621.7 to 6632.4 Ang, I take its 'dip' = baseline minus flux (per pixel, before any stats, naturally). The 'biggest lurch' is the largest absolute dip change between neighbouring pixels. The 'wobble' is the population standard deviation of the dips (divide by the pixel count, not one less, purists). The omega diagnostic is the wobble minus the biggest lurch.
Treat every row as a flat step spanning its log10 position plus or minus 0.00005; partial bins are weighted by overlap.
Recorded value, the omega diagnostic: 0.053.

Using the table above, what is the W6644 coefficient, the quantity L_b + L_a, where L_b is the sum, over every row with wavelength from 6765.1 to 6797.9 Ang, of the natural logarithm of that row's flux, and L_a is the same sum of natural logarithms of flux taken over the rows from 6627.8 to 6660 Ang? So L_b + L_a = 98.1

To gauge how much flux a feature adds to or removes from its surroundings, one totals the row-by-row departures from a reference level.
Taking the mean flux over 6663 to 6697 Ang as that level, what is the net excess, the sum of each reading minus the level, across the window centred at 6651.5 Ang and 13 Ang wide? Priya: -0.7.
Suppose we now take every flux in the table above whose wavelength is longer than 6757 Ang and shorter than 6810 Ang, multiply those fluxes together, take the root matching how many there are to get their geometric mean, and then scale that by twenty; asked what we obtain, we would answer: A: 210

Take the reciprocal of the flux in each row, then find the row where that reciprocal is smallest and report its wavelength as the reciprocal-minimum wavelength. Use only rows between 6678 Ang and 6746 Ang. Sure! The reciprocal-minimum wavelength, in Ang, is 6719.27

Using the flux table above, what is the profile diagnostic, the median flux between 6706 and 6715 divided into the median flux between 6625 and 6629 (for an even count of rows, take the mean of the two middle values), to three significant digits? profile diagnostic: 0.985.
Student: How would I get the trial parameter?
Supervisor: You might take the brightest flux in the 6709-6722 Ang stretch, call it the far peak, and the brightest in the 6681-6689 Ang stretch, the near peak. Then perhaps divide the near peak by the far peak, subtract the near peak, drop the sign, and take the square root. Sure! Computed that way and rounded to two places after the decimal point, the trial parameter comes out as 3.03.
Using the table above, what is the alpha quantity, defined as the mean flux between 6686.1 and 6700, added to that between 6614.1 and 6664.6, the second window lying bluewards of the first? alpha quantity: 20.3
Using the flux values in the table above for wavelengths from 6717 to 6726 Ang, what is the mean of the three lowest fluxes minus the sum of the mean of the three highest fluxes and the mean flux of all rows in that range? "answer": -11.2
